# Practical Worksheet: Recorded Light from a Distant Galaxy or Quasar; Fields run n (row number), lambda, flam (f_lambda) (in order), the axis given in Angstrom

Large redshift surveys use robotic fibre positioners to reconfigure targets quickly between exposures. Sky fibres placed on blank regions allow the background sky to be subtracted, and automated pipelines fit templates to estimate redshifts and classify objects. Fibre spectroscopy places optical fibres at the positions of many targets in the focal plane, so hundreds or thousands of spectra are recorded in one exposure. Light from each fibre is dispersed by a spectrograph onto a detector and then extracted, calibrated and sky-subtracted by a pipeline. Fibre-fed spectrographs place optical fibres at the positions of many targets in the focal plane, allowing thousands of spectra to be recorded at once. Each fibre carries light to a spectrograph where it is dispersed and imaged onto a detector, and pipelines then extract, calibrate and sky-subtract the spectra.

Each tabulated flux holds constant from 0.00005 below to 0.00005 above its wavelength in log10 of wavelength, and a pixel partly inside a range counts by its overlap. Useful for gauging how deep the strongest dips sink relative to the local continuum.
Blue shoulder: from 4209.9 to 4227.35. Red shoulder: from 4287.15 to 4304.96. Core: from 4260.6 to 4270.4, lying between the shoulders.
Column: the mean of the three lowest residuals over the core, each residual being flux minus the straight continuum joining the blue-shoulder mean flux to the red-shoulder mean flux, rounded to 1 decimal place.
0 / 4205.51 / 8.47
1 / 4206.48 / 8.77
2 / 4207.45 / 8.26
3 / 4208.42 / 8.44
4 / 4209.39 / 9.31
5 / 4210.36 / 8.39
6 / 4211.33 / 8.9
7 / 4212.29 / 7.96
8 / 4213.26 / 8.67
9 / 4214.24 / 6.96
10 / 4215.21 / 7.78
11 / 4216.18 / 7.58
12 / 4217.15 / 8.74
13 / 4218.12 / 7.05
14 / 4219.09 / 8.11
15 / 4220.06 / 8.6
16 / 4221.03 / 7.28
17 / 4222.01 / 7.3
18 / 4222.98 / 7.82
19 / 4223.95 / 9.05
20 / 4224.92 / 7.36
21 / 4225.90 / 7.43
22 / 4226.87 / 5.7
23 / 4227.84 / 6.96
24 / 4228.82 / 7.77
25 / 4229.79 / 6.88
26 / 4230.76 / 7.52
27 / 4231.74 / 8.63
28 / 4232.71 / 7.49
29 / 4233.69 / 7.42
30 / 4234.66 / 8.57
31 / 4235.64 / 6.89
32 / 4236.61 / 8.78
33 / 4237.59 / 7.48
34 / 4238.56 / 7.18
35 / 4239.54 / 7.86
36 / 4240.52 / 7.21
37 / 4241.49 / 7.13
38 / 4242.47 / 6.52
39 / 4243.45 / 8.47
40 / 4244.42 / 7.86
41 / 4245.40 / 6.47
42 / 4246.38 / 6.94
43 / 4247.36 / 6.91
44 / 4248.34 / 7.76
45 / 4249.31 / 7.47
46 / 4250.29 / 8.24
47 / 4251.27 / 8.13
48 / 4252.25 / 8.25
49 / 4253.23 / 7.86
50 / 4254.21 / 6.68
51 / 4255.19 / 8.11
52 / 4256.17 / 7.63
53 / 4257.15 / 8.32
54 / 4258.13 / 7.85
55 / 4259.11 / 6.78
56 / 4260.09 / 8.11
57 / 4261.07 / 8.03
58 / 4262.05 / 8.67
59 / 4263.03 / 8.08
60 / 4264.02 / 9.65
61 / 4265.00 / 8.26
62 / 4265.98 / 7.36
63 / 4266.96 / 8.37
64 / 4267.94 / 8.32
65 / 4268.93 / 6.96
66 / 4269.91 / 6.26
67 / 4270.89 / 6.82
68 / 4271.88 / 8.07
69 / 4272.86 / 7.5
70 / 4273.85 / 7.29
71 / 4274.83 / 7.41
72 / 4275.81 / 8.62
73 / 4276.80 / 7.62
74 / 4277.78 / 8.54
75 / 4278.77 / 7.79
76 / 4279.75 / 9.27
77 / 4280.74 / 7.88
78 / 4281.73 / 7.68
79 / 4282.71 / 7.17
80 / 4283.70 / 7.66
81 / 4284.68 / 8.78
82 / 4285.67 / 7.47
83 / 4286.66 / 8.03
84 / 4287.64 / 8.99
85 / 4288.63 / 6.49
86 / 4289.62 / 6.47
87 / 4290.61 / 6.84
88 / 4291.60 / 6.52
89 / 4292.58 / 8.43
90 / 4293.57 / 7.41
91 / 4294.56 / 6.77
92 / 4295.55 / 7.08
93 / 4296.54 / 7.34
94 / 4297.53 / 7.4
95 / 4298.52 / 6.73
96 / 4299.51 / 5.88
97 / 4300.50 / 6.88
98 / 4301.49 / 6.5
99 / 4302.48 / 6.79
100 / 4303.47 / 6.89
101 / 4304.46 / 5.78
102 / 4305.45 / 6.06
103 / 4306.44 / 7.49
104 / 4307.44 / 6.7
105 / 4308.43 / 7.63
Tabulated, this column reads -0.4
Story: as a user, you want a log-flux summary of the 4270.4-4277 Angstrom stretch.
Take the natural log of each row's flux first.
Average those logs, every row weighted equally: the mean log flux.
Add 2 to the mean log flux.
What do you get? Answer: 4.03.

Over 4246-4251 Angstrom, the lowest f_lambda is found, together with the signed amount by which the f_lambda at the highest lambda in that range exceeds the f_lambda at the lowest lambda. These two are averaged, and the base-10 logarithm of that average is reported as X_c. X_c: 0.61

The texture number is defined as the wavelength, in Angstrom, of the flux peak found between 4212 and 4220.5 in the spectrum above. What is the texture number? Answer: 4217.15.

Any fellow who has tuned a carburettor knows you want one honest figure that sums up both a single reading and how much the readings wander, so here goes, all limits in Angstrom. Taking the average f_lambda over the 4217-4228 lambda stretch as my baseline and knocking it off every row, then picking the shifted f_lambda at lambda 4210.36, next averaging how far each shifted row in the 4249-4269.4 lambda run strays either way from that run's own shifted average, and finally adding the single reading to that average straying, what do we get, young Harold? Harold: 1.3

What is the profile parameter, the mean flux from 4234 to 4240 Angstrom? 7.8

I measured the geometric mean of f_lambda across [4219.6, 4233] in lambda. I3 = 7.5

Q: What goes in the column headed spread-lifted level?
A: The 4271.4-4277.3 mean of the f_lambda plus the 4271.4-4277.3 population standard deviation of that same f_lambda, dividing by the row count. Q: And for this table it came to 8.2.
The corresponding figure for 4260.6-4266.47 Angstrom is 9.0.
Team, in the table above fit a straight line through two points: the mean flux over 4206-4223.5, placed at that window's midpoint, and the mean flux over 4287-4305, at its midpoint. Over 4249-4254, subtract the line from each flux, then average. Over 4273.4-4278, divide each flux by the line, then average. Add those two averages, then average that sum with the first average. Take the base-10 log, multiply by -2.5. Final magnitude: 0.1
